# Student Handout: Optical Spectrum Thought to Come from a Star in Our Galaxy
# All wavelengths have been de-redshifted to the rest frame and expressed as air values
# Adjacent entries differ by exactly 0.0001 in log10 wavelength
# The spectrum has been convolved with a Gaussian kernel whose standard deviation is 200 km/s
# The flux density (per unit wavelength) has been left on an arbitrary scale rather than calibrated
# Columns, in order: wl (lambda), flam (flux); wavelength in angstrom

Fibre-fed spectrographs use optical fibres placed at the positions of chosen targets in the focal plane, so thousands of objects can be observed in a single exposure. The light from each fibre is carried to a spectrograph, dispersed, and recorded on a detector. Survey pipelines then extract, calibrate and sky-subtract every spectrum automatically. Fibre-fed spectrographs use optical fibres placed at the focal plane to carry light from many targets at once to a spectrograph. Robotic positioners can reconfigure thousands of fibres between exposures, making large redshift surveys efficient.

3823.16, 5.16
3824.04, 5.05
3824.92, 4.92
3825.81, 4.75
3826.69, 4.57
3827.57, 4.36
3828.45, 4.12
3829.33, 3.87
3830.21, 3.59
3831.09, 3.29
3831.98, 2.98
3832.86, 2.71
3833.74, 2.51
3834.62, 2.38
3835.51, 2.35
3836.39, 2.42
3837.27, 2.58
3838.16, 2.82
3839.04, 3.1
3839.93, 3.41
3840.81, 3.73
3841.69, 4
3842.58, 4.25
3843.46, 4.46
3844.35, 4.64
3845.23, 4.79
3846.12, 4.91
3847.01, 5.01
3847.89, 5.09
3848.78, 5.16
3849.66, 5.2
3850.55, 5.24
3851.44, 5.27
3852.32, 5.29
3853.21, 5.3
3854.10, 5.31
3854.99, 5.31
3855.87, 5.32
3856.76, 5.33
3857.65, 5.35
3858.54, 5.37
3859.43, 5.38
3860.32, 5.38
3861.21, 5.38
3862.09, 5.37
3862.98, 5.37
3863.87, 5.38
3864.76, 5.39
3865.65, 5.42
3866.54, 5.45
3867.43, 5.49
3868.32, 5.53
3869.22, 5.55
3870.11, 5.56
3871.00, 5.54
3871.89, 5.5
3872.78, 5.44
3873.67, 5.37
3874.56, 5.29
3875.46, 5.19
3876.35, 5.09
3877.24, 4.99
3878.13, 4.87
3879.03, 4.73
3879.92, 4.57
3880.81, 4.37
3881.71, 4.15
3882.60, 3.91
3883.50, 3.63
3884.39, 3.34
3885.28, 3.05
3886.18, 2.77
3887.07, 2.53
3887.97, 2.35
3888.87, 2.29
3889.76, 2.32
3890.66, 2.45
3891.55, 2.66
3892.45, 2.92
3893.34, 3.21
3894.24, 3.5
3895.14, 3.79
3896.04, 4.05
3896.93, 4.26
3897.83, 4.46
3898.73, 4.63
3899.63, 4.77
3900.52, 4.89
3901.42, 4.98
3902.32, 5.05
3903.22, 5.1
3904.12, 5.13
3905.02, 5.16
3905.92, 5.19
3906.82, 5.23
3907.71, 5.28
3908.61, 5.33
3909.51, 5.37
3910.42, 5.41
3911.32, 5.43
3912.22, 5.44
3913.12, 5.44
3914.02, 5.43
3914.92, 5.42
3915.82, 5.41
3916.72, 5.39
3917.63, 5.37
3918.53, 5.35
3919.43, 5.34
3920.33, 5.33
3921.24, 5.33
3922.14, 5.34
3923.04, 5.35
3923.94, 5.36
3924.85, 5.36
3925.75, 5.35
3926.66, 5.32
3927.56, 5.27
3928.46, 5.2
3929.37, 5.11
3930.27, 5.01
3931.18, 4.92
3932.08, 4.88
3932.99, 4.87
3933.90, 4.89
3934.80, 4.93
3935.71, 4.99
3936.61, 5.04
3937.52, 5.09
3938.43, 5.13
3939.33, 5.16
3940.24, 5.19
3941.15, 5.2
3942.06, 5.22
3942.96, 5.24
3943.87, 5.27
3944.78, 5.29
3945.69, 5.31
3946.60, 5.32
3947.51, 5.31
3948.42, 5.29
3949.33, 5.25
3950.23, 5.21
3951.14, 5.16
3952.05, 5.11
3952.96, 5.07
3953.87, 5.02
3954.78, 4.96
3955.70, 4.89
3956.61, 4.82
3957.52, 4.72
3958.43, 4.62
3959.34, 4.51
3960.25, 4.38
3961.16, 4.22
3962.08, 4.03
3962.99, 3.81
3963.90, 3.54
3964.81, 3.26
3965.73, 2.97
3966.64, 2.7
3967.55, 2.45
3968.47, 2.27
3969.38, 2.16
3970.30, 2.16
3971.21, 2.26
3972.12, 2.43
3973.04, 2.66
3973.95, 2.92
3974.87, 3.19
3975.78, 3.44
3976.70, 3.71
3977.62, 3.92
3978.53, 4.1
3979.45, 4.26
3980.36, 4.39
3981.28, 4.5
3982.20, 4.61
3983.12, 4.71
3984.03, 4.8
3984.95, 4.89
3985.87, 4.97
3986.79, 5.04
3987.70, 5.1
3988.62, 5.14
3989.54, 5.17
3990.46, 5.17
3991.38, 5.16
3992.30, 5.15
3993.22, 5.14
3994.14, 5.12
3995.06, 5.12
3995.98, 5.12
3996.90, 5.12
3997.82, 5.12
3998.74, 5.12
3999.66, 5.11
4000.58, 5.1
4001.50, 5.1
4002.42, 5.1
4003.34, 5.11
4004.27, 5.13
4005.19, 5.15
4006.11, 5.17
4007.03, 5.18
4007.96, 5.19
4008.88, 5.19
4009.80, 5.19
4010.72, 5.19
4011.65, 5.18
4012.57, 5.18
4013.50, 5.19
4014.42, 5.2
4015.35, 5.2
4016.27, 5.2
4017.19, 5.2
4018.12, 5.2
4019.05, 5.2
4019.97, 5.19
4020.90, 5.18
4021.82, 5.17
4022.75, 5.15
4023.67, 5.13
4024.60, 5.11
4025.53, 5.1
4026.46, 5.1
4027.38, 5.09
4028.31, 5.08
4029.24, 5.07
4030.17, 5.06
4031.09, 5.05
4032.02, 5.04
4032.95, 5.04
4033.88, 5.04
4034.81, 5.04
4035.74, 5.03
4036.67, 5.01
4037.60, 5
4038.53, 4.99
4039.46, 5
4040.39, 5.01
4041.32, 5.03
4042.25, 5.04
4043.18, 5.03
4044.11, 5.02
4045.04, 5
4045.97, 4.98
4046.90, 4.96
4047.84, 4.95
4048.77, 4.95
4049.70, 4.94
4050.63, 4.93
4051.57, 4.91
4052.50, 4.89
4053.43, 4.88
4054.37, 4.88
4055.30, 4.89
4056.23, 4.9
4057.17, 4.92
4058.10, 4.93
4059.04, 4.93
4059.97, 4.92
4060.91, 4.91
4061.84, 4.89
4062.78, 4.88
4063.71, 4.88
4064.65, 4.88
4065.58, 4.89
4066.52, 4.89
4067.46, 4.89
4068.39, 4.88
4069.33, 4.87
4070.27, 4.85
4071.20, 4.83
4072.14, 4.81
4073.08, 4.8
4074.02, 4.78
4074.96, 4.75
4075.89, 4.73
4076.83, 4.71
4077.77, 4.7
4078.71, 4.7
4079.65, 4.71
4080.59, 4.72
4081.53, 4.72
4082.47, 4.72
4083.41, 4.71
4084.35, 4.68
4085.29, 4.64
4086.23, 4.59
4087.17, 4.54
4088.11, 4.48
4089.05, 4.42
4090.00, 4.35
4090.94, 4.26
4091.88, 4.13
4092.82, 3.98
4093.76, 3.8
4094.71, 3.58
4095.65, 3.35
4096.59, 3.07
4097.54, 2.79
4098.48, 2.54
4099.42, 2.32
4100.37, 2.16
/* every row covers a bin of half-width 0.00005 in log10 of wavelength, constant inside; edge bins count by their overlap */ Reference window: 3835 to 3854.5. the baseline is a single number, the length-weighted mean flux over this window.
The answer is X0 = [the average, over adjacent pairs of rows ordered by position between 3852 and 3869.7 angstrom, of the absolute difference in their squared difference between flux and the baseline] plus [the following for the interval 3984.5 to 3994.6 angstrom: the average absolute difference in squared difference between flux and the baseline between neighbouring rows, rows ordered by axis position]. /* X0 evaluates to 0.084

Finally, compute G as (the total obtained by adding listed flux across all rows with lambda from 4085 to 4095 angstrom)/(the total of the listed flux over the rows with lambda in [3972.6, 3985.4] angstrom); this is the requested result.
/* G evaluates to 0.8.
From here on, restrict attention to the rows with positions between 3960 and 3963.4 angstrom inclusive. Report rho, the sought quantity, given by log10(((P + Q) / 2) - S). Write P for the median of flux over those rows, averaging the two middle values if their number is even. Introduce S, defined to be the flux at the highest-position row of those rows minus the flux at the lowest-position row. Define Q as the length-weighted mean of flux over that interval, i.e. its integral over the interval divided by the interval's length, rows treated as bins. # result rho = 0.670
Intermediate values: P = 4.1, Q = 4.09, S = -0.6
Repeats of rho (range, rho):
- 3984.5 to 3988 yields 0.681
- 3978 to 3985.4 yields 0.574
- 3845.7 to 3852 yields 0.680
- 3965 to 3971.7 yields 0.488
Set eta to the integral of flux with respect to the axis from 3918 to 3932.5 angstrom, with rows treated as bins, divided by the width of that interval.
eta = 5.24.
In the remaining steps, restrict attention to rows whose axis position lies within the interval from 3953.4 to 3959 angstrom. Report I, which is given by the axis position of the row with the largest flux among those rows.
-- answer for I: 3953.87 angstrom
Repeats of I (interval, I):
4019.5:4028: 4019.97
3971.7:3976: 3975.78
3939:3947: 3946.60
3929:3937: 3929.37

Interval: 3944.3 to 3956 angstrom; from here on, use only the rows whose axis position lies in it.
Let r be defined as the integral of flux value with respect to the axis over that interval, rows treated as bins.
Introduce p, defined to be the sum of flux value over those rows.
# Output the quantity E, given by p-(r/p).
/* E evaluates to 66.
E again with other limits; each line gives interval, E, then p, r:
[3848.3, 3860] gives 68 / 69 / 61.9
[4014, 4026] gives 66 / 67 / 62.0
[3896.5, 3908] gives 63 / 64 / 56.7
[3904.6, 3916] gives 69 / 70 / 61.0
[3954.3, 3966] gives 54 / 55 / 49.5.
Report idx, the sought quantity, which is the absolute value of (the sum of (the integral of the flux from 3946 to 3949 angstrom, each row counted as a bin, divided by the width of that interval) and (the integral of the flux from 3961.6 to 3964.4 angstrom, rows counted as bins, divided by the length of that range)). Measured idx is 9.1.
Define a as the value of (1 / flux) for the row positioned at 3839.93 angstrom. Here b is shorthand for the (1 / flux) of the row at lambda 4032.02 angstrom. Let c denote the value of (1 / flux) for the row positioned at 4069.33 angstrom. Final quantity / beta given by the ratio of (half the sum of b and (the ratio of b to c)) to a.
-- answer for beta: 2.0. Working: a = 0.293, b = 0.198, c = 0.205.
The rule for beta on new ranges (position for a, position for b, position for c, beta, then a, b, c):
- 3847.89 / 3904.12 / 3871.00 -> 3.2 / 0.196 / 0.195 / 0.181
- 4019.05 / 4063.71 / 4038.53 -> 3.2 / 0.192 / 0.205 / 0.200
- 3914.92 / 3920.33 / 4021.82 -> 3.1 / 0.185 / 0.188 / 0.193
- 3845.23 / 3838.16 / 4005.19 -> 5.2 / 0.209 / 0.355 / 0.194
